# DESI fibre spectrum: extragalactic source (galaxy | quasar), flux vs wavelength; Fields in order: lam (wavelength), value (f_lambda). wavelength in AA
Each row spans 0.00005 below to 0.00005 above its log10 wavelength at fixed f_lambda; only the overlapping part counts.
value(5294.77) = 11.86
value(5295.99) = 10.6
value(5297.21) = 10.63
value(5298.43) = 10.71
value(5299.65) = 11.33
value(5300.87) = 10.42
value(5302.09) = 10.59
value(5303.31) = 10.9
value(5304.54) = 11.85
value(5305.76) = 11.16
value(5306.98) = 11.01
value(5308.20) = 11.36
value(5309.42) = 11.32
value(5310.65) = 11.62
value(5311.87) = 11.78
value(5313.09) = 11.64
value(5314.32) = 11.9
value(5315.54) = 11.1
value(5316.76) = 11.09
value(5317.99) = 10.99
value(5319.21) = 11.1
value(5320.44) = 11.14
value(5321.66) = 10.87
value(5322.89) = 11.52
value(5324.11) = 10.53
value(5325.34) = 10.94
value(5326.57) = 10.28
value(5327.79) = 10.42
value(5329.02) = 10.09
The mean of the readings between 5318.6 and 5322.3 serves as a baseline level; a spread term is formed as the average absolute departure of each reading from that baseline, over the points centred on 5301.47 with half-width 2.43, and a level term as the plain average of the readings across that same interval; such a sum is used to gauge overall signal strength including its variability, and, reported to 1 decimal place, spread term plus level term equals 11.2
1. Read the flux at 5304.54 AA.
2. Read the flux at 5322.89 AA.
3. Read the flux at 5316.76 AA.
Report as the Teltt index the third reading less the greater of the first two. -0.8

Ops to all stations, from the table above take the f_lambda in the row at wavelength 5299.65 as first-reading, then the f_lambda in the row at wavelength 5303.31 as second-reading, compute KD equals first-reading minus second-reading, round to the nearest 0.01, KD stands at 0.43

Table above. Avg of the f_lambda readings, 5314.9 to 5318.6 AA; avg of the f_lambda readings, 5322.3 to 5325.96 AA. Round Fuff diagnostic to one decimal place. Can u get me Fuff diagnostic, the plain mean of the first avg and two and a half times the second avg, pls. 19.3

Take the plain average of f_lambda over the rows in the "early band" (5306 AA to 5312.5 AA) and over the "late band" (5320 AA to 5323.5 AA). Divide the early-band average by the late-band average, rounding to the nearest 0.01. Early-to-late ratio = 1.02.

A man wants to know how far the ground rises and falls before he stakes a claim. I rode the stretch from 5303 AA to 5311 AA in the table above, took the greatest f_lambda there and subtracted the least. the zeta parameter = 0.95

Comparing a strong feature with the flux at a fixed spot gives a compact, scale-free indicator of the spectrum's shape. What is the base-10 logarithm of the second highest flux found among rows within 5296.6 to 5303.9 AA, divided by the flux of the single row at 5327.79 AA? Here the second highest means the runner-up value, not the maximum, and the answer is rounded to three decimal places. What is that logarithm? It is 0.020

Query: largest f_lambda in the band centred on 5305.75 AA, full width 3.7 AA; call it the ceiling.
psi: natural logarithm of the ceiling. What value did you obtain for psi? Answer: 2.47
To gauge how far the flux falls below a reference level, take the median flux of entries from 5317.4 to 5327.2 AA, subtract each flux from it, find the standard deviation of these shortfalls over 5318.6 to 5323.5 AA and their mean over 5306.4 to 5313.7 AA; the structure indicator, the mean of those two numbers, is -0.1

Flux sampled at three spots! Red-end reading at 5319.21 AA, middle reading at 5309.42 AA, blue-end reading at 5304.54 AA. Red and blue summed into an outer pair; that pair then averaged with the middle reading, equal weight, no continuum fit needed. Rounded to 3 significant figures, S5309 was 17.1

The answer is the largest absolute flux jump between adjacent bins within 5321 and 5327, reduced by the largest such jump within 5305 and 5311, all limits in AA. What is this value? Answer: 0.6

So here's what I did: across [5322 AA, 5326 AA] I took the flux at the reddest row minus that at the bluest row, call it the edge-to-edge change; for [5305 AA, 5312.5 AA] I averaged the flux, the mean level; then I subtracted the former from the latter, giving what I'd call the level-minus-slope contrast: 12.0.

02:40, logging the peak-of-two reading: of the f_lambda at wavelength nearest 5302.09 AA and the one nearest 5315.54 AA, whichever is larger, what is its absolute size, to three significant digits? 11.1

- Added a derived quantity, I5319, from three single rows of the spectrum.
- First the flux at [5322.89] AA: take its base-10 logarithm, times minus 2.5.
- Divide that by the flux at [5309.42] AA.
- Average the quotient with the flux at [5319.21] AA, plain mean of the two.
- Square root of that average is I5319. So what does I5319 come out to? 2.33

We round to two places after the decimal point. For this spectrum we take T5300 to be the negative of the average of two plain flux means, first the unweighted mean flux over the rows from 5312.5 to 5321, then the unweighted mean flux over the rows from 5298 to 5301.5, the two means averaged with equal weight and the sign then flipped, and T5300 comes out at -11.05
